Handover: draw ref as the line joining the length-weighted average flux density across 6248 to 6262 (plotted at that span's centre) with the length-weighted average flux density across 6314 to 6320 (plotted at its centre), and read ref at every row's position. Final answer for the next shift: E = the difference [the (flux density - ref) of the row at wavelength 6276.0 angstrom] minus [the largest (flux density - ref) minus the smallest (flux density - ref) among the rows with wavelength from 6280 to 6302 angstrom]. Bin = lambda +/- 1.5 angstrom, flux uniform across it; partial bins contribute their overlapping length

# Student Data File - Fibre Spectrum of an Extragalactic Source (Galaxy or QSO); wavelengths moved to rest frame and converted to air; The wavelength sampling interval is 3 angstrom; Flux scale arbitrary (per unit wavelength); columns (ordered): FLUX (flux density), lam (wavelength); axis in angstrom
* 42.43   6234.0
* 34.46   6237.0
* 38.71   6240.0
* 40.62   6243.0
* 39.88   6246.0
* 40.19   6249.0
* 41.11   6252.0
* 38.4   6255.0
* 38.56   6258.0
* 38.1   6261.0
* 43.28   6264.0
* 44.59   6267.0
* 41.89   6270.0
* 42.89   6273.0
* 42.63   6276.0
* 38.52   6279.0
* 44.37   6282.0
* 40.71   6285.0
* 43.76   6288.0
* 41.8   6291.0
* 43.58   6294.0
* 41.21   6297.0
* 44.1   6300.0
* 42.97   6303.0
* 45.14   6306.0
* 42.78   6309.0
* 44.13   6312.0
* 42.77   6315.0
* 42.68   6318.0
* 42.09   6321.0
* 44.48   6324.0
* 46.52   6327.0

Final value -1.8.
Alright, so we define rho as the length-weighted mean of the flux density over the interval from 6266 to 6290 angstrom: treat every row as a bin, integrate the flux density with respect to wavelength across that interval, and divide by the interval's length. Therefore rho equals 42.4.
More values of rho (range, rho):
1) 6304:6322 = 43.3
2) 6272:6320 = 42.7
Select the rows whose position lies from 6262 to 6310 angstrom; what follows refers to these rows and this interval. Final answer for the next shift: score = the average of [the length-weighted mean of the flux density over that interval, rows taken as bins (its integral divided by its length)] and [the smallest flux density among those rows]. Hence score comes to 40.6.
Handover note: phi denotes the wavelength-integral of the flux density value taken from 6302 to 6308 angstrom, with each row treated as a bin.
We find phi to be 264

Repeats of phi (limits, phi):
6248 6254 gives 243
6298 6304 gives 260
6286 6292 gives 256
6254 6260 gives 231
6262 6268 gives 260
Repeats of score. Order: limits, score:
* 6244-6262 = 38.8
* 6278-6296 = 40.4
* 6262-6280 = 40.4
